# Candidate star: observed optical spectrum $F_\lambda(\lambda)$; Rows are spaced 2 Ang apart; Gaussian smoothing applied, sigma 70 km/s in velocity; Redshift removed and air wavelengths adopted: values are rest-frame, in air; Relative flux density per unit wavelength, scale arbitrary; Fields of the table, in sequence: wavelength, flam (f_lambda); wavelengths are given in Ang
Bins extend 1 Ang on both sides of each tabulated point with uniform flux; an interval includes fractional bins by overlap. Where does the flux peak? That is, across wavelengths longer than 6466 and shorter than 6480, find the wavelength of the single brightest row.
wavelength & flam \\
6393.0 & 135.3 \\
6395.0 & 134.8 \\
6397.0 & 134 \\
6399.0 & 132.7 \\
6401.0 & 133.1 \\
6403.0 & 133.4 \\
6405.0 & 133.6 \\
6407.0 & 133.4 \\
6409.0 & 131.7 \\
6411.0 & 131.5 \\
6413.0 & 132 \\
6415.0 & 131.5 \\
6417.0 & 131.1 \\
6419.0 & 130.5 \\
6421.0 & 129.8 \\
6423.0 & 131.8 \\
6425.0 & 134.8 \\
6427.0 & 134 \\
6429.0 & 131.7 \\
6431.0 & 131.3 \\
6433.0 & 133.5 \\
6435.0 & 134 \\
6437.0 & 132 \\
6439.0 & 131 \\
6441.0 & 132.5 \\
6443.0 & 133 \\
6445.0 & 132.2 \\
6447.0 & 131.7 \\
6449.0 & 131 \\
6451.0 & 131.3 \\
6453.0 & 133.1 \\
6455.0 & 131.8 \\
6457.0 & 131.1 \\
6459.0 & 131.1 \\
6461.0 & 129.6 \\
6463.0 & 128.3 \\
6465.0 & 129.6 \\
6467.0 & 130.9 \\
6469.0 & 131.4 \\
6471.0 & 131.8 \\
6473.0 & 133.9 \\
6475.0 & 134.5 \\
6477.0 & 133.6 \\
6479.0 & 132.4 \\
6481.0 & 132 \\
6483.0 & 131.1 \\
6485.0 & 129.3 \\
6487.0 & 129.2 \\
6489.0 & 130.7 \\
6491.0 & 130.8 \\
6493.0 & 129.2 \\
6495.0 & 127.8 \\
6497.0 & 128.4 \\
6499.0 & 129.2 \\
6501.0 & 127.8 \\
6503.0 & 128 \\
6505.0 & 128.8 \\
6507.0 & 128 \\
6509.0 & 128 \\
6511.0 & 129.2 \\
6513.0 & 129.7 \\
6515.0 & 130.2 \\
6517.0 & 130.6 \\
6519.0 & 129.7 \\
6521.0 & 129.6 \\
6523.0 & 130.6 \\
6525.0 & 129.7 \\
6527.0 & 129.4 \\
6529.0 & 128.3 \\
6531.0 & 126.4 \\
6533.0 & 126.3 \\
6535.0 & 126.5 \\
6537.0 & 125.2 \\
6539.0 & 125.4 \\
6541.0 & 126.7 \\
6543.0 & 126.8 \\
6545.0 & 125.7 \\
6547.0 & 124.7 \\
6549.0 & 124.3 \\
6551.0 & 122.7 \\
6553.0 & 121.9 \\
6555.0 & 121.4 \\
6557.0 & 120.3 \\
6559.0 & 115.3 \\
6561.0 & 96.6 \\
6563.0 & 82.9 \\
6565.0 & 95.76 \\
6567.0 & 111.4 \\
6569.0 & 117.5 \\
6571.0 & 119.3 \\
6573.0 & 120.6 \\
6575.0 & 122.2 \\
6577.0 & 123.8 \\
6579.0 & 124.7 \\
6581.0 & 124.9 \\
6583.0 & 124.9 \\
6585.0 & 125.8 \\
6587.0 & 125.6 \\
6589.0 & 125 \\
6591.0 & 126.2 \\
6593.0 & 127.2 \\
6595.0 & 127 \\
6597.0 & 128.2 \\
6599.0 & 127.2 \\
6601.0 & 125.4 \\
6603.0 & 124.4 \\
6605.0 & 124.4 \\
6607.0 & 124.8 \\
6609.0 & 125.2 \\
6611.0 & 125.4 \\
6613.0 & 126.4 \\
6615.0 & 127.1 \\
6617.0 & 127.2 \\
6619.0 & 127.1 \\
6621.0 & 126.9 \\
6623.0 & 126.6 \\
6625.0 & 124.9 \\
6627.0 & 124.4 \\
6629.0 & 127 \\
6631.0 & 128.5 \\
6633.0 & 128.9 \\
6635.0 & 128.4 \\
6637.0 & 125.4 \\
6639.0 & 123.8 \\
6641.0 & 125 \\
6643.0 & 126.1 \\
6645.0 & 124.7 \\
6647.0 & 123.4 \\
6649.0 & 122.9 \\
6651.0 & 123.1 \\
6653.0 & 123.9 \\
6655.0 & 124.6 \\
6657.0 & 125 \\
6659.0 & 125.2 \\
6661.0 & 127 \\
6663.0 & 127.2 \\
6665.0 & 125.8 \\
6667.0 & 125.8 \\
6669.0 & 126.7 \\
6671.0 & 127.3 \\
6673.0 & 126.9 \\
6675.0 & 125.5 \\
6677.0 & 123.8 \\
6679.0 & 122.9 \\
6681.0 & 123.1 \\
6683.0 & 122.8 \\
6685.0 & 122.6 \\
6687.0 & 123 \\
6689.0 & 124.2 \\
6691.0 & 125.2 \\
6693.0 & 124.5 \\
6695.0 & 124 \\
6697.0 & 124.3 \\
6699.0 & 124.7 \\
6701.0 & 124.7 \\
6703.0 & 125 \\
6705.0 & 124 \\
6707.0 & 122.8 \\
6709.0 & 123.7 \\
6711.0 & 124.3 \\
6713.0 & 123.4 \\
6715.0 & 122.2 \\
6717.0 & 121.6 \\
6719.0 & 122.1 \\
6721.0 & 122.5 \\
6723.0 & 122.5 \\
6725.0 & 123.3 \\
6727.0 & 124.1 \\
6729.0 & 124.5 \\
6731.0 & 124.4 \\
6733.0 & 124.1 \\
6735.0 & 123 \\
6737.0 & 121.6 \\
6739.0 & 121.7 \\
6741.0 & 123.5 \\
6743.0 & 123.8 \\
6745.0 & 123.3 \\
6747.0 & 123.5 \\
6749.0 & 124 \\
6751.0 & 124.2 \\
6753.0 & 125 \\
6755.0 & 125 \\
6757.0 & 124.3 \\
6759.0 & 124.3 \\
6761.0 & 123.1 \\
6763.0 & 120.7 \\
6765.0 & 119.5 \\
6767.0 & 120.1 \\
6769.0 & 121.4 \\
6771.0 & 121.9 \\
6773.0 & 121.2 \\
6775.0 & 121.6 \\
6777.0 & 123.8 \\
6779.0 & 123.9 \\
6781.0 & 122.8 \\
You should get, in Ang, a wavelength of 6475.0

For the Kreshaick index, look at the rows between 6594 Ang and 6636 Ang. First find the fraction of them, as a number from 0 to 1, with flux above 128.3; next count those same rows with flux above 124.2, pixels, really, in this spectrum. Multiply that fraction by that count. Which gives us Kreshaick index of 3.0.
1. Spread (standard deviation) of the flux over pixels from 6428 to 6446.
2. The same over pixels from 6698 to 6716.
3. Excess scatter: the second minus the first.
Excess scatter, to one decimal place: -0.1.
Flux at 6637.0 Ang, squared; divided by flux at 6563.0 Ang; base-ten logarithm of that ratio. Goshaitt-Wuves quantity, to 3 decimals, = 2.278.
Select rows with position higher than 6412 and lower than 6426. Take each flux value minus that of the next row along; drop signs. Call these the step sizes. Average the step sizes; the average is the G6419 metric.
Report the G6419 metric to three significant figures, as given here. 1.20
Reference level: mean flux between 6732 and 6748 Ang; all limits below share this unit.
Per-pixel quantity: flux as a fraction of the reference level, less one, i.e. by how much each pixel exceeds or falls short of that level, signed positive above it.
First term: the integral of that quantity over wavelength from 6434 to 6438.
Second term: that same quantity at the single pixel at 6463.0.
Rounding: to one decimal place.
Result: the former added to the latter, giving 0.4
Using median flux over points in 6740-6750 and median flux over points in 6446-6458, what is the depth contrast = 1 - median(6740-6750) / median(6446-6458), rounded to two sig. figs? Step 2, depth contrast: 0.061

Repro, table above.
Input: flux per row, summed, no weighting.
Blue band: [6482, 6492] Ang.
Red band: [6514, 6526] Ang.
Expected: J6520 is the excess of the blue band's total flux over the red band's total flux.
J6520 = -129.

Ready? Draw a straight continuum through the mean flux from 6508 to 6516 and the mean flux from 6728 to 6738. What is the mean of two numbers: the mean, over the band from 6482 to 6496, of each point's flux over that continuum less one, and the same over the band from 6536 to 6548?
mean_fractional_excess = -0.011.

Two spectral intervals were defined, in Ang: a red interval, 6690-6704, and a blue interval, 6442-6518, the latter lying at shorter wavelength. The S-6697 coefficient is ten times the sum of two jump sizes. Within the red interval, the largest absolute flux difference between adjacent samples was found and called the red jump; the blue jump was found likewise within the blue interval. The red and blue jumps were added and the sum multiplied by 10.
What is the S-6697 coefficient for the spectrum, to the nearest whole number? 28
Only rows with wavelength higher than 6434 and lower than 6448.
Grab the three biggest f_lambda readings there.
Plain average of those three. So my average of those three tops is 133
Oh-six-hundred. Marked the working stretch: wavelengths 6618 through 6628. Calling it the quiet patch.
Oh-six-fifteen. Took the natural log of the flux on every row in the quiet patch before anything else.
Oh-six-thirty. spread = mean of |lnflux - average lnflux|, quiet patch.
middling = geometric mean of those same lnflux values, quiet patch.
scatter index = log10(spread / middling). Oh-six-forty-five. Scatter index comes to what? -2.76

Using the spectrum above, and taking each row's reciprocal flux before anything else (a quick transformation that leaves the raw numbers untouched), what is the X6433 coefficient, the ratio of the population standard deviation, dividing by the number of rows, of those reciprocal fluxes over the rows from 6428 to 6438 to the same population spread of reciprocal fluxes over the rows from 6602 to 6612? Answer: 2.3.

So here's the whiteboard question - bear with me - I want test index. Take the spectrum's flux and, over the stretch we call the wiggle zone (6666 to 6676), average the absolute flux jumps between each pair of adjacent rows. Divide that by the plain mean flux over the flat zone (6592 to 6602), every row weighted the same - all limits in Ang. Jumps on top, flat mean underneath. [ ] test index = 0.0065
